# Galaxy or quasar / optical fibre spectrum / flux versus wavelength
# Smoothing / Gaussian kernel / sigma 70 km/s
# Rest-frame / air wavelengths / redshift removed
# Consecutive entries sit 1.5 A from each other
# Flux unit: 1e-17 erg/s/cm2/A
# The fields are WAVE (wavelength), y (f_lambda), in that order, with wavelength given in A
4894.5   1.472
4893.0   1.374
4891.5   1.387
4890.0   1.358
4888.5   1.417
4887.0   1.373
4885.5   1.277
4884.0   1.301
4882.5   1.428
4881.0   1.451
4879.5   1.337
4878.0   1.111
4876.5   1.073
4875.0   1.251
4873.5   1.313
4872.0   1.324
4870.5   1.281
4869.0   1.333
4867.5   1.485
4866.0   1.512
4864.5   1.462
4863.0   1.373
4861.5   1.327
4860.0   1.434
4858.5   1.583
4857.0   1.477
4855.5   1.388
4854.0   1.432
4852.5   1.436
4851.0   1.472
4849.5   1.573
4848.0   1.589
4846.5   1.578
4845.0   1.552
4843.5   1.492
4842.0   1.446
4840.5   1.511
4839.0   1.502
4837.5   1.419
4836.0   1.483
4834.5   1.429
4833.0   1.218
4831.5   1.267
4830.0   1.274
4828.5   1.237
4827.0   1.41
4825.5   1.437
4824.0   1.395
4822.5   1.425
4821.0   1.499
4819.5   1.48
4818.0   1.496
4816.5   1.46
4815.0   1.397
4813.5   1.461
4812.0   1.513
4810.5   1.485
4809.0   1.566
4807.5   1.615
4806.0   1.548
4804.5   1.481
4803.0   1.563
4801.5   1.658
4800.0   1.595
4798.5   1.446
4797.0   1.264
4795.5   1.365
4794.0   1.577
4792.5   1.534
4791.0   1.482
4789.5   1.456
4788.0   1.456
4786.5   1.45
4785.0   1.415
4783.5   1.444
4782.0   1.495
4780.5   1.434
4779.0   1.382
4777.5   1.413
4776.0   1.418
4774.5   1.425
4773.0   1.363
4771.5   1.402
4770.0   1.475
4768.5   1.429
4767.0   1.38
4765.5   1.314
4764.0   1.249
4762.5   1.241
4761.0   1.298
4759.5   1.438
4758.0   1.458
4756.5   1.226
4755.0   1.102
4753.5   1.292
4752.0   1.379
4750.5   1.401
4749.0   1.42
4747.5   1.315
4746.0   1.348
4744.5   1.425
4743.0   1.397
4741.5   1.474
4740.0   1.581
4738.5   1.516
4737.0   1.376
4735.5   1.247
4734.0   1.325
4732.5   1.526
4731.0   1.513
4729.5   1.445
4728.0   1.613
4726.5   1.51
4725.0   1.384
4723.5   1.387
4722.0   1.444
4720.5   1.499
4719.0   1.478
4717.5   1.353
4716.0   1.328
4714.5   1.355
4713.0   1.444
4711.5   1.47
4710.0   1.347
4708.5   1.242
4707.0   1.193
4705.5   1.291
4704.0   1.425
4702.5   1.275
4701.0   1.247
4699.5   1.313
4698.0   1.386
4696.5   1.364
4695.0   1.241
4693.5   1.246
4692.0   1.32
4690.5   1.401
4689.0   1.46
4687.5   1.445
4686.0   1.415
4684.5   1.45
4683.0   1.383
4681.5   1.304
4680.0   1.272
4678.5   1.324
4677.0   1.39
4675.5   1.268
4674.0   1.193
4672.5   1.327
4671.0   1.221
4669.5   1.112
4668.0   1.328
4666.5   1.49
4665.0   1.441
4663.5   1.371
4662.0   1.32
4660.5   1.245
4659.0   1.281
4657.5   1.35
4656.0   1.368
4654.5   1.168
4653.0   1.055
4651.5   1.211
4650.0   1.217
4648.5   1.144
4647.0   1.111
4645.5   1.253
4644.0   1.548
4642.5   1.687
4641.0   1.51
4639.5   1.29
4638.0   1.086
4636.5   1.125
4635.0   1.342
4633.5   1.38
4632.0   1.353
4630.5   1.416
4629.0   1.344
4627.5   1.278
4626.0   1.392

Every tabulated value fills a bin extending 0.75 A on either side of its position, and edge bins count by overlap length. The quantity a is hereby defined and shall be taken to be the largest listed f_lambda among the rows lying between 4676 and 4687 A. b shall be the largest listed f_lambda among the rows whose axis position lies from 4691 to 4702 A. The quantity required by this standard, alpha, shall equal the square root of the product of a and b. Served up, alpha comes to 1.42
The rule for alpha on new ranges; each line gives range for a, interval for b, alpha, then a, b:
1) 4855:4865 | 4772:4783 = 1.54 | 1.583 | 1.495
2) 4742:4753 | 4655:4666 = 1.43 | 1.425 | 1.441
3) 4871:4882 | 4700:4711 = 1.44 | 1.451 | 1.425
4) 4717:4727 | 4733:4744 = 1.55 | 1.51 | 1.581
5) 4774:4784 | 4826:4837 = 1.49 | 1.495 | 1.483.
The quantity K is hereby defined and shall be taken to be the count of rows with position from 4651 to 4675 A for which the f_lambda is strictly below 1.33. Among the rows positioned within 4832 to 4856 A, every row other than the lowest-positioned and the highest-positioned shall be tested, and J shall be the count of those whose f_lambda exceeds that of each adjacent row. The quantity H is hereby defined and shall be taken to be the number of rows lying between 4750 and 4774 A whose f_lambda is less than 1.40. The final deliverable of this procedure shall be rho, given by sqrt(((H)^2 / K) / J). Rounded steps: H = 10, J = 3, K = 11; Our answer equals 2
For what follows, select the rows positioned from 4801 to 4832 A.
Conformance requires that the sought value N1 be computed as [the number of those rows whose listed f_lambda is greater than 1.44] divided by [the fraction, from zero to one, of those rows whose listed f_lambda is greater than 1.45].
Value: 21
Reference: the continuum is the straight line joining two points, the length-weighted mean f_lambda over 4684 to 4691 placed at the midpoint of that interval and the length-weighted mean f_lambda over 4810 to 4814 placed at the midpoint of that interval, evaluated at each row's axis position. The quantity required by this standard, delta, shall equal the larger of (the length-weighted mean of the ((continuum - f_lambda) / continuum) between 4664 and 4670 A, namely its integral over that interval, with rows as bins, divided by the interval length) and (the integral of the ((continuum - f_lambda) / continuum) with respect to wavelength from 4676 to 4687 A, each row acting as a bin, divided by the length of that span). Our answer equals 0.051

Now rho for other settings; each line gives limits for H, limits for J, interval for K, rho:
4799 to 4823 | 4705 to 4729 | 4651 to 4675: 0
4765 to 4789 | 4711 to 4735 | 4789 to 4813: 2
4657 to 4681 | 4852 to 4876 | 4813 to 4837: 4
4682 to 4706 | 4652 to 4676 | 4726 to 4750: 3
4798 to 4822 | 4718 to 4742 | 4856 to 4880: 0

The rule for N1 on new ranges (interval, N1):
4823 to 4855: 23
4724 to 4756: 24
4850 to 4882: 21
